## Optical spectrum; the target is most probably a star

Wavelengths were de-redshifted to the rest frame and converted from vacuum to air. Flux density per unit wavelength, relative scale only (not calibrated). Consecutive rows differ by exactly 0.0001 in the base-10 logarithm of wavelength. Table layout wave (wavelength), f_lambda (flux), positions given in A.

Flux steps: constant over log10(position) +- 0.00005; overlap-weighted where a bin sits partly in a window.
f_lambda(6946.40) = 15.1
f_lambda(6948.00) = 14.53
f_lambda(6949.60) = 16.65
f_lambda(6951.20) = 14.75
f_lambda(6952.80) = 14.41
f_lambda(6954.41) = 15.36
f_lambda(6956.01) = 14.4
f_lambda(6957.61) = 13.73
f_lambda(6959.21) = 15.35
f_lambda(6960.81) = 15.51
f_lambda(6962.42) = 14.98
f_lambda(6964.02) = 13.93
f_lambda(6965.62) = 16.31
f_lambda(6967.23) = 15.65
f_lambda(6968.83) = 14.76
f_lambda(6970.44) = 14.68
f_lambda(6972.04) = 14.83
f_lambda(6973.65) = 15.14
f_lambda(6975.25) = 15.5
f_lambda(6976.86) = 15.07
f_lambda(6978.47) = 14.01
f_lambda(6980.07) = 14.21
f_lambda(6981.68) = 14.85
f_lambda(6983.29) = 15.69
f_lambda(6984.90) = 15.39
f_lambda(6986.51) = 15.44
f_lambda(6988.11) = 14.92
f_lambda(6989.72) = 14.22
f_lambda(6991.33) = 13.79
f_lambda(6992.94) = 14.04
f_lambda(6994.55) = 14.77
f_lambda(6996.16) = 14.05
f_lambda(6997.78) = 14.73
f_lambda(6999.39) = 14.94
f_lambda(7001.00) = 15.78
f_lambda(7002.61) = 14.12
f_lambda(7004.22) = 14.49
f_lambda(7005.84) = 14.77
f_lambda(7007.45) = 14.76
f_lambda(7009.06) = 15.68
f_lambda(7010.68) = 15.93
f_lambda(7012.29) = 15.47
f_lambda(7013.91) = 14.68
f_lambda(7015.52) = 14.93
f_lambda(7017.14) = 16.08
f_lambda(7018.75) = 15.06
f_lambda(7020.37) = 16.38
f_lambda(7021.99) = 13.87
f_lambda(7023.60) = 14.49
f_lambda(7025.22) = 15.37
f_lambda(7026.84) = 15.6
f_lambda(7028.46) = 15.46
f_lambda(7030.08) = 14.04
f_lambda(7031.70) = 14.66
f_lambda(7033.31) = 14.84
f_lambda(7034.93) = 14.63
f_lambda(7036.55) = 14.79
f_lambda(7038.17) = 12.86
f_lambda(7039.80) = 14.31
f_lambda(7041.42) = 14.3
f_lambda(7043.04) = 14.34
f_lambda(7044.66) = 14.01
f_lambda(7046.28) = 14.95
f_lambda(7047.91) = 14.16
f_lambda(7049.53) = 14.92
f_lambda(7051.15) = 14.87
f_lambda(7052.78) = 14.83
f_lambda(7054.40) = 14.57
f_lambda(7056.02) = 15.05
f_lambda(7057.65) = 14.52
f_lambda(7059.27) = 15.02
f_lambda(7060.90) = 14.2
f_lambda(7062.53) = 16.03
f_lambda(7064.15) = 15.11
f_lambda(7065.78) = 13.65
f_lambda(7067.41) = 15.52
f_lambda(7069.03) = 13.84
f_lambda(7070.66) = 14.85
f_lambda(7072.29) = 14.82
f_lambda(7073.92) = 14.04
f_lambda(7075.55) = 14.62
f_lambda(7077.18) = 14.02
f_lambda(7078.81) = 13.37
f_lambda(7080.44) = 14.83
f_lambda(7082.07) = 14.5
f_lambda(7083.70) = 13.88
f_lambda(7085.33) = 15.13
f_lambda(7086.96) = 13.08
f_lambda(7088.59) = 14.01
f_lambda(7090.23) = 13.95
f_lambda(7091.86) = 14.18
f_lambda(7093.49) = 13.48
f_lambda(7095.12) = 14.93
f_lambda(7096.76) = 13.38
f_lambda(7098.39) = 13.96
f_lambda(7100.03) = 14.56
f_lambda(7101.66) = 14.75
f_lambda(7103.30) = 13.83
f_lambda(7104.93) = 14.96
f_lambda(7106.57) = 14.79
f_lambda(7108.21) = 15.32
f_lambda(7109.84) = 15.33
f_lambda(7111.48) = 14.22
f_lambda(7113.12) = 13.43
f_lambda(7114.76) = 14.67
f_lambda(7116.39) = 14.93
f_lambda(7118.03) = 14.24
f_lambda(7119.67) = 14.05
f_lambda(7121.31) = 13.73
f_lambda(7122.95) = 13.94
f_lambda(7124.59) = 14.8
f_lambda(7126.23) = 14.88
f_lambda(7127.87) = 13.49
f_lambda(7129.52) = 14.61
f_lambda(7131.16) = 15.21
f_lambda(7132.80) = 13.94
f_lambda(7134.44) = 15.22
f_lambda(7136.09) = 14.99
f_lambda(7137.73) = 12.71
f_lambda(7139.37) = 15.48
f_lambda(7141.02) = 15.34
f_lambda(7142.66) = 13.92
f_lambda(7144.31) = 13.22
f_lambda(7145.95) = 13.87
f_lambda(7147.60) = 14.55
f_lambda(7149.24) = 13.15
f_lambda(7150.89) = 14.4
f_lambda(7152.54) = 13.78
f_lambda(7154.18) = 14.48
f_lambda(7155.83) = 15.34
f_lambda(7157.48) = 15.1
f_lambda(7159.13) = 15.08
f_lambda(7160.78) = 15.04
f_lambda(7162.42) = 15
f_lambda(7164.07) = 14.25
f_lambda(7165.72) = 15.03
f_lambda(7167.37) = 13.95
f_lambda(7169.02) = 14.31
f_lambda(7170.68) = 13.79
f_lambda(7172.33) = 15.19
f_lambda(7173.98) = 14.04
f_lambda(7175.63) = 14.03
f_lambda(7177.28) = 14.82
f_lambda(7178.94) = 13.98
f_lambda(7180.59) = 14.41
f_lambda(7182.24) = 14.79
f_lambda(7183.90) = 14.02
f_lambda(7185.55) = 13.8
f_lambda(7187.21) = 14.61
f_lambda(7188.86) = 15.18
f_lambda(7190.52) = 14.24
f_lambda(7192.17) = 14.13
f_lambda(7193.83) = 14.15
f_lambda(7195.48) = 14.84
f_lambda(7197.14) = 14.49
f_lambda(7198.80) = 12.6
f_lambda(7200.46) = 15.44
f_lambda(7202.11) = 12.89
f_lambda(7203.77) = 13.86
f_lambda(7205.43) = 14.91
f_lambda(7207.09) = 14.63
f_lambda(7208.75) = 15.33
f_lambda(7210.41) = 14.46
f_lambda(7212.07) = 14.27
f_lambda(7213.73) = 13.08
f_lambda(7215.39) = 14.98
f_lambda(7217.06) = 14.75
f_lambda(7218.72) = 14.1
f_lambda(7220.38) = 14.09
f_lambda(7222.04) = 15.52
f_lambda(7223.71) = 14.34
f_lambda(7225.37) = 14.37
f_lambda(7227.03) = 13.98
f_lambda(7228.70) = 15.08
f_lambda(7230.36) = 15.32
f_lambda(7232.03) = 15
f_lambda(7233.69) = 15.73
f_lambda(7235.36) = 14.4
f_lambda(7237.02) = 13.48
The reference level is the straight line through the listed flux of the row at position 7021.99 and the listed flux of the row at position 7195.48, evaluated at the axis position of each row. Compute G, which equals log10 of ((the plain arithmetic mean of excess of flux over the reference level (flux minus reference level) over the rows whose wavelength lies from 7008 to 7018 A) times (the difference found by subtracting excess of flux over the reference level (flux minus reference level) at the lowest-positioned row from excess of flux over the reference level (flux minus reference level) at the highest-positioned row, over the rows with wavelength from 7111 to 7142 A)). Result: 0.20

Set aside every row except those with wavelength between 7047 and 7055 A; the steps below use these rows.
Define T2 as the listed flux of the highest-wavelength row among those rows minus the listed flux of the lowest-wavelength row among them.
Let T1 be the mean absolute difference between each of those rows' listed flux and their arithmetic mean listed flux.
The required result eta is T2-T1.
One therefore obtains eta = 0.2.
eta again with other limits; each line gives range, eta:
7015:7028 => 0.0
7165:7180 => -1.5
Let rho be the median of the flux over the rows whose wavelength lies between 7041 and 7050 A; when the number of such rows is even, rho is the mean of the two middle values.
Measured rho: 14.3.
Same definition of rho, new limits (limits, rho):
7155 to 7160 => 15.1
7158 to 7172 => 14.7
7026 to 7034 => 14.8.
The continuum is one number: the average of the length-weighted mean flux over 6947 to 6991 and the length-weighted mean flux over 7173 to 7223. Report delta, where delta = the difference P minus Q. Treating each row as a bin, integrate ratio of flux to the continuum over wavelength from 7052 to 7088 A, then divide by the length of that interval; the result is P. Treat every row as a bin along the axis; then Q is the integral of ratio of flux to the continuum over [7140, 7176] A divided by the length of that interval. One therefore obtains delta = 0.01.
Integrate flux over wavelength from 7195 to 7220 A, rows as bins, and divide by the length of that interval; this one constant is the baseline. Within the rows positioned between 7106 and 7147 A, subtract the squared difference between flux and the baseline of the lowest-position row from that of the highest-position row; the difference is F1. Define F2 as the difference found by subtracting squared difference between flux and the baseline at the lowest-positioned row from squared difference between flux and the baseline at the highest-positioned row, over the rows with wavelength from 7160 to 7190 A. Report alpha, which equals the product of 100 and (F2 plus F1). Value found 16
